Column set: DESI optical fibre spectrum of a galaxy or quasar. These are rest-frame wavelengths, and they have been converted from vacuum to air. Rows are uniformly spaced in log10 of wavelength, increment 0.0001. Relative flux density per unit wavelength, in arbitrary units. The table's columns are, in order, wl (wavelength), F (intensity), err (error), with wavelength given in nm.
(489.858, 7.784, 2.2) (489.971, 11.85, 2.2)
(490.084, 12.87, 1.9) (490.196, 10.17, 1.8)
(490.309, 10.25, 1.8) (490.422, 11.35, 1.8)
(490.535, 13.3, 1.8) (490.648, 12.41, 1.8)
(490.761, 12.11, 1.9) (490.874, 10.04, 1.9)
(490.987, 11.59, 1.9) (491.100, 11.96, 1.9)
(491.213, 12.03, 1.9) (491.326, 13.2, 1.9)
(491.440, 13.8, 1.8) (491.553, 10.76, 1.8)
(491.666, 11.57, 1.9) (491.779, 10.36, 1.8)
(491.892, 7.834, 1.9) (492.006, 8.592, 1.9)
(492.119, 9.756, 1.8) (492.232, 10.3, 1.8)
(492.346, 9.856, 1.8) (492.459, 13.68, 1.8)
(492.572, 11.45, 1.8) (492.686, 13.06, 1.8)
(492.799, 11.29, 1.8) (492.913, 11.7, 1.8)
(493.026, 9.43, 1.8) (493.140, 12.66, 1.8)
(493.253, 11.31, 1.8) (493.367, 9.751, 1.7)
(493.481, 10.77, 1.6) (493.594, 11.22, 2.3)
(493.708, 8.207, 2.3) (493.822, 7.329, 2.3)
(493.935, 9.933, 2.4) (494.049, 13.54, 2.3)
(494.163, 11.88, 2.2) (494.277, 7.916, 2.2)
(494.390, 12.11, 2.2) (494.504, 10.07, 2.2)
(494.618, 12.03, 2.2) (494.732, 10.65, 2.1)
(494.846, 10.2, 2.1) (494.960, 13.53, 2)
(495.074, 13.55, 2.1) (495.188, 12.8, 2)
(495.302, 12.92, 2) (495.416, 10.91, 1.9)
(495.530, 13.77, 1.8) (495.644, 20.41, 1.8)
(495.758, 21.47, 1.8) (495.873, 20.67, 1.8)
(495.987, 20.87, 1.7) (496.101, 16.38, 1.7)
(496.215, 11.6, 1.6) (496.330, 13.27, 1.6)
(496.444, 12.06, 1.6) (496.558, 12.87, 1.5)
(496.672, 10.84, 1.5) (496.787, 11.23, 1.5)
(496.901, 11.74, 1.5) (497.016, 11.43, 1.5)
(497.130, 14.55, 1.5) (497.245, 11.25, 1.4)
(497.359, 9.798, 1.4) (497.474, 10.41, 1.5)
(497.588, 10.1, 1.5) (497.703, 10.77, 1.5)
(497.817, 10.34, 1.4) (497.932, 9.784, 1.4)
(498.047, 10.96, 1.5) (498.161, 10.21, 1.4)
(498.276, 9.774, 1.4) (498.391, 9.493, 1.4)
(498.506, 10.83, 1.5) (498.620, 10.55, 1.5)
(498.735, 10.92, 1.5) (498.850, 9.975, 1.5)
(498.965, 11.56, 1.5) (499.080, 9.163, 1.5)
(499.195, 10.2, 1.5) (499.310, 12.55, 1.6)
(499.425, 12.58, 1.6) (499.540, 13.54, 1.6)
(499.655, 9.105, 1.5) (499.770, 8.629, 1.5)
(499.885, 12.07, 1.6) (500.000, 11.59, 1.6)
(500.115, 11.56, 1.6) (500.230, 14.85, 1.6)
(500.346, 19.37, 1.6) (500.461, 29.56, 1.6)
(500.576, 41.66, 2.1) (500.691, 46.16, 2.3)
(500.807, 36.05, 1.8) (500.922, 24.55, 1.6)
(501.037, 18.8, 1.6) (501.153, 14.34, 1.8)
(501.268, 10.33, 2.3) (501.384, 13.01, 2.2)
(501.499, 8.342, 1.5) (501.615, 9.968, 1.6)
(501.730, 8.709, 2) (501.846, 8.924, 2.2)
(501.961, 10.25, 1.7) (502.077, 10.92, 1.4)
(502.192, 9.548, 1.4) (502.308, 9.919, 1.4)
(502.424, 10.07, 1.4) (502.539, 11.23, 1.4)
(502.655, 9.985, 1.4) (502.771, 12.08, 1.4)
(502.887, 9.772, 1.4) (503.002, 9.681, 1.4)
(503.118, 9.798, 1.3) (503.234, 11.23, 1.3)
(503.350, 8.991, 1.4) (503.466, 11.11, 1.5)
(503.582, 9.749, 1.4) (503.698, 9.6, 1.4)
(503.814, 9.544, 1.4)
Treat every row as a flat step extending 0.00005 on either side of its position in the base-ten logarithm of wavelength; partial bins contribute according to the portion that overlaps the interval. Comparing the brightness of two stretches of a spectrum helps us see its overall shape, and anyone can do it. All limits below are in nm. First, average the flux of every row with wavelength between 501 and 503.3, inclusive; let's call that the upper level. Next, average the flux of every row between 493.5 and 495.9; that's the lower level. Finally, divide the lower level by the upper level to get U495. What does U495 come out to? 1.16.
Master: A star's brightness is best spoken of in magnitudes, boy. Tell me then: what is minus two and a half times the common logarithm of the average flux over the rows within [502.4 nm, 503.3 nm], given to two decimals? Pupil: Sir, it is -2.55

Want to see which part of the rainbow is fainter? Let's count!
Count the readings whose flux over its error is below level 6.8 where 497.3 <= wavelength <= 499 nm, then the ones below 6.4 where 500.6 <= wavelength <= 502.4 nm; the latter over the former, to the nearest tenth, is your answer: 2.3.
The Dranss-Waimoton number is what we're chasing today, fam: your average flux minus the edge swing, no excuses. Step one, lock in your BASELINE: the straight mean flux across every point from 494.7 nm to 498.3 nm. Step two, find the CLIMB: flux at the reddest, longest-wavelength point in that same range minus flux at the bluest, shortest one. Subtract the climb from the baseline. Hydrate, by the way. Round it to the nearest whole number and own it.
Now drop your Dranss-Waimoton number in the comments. 14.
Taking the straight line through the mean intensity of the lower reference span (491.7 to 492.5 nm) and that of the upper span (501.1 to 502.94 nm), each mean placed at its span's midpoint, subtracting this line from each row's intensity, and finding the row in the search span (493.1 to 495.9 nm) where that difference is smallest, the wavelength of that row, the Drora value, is 493.822 nm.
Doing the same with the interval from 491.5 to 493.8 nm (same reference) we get 491.892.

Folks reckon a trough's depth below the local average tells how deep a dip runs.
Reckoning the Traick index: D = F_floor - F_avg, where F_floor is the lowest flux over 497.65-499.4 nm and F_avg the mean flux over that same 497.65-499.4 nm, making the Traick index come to -1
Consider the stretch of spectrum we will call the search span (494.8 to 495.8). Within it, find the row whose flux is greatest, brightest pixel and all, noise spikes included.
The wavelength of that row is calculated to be 495.758 nm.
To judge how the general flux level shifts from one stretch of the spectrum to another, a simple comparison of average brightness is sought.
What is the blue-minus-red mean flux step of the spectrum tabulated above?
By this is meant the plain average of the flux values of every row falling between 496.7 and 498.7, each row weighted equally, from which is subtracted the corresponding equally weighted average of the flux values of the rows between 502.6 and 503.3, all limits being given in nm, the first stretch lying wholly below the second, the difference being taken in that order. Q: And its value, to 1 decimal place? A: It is 0.4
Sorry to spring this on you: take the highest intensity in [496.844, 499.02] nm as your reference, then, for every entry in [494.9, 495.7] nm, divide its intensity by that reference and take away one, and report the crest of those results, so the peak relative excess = 0.40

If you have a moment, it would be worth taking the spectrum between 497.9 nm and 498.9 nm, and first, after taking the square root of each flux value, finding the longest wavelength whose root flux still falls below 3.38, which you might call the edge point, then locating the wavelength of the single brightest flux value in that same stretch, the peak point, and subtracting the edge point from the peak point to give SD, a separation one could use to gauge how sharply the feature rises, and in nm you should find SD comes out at -0.80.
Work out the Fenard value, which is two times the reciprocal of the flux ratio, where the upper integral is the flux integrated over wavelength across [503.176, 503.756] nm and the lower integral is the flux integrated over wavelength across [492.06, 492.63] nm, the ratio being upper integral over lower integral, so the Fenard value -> 2.1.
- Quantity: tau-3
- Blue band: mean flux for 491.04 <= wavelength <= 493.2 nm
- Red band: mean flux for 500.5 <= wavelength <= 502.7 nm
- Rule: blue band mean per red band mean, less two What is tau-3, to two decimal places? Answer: -1.32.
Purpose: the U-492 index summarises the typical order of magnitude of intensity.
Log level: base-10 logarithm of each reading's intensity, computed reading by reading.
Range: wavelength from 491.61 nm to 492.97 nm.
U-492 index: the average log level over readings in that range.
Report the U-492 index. 1.03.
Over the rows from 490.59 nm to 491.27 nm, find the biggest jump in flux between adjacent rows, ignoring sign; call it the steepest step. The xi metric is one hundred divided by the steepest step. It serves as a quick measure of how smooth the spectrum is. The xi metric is 48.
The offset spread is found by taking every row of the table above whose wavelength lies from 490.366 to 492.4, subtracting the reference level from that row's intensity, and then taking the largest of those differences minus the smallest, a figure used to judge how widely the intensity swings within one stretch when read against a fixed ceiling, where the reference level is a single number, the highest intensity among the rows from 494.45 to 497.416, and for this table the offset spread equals 6.0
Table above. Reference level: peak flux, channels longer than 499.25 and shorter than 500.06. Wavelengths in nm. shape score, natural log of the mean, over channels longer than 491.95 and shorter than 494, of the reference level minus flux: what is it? 1.1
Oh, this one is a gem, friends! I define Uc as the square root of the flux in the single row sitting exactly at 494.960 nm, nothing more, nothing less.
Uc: 3.7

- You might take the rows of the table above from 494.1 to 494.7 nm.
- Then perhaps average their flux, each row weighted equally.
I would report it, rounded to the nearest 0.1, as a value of 10.8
